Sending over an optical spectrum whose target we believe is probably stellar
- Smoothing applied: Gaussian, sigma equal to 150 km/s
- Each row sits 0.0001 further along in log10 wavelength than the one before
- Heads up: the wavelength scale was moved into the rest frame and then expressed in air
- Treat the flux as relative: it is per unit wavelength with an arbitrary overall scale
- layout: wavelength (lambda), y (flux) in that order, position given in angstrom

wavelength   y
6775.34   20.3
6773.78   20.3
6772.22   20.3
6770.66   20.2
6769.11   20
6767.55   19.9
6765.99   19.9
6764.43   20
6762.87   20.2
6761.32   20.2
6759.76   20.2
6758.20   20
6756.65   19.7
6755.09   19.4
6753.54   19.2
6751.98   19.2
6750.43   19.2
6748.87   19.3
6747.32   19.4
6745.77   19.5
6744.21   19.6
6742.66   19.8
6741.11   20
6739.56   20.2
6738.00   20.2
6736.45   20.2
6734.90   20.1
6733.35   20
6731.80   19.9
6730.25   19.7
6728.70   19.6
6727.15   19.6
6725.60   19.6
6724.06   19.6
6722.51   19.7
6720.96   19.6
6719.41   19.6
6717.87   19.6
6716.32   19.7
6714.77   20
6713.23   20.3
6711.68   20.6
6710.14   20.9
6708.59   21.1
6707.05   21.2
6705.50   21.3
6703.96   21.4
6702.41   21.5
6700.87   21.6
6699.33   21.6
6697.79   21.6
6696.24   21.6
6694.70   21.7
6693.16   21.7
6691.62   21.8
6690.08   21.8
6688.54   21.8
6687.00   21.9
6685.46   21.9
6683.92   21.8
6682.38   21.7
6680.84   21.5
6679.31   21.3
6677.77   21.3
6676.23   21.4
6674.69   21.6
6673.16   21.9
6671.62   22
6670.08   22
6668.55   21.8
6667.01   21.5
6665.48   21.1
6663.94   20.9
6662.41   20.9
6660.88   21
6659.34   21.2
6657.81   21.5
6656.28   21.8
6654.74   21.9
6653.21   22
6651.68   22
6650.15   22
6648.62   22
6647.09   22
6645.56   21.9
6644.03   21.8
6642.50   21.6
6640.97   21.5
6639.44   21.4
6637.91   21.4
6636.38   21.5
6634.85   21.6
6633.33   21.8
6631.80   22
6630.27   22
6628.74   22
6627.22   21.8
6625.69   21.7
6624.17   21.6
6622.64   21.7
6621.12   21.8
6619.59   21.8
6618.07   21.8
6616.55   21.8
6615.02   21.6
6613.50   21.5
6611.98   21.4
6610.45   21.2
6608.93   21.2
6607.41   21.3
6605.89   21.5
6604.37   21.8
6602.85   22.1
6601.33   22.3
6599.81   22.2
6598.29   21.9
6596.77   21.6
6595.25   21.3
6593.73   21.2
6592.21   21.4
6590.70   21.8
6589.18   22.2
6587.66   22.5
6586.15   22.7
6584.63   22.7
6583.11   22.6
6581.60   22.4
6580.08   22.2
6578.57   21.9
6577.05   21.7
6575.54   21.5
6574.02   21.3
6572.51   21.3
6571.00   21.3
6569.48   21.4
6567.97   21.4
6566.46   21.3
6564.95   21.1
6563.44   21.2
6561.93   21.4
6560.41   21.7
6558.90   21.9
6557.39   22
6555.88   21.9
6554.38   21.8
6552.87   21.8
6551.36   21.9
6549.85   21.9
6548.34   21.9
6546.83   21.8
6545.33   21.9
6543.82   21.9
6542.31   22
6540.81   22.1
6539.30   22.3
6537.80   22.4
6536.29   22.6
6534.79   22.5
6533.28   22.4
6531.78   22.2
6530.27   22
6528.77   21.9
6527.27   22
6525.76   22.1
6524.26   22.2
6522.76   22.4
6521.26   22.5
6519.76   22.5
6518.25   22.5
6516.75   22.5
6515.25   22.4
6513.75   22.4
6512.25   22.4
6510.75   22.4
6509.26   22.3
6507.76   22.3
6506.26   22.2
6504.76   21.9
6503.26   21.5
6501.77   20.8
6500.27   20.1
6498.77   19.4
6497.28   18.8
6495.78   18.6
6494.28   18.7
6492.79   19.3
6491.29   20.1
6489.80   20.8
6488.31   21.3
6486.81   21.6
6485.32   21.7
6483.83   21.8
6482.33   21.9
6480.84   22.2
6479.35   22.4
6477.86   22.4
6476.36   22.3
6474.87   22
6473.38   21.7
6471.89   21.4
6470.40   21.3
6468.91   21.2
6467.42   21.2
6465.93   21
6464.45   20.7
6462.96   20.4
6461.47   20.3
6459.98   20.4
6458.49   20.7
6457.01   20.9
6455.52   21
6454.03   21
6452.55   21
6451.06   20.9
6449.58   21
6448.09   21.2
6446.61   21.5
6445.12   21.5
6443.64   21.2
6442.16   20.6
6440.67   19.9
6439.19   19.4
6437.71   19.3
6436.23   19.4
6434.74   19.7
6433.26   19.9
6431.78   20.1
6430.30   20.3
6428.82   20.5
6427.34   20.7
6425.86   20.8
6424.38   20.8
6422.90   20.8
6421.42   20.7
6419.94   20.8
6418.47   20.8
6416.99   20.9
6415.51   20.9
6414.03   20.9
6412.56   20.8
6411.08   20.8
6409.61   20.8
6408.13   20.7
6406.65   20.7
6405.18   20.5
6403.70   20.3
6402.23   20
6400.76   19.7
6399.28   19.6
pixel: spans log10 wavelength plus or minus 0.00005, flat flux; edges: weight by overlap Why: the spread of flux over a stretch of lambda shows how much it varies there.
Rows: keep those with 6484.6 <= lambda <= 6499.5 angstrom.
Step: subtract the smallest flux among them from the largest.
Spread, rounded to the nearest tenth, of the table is 3.1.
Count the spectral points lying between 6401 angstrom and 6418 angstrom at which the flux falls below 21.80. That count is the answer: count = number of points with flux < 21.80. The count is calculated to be 11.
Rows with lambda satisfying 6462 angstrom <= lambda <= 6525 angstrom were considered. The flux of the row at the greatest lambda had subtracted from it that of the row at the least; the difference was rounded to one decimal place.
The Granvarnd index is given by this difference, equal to 1.8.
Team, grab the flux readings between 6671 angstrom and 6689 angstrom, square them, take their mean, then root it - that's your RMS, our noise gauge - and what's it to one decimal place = 21.7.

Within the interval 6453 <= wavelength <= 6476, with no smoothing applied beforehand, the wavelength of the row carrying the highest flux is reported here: 6474.87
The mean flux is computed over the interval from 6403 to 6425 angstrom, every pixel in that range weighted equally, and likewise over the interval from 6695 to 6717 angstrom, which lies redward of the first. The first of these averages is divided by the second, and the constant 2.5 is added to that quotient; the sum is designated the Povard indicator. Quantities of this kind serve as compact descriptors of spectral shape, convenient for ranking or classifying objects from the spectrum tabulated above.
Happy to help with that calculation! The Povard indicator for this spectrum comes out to 3.49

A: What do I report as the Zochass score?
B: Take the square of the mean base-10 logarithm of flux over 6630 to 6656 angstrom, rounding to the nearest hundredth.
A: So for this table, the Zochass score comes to 1.79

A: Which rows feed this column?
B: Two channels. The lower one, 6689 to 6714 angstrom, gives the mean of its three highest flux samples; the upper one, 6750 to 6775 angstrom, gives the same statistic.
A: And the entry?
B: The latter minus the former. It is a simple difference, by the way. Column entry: -1.5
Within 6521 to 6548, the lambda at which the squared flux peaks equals 6536.29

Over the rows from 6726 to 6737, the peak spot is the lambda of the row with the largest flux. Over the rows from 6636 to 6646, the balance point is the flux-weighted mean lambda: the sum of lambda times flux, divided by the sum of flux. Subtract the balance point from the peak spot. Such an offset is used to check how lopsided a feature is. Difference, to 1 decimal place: 95.5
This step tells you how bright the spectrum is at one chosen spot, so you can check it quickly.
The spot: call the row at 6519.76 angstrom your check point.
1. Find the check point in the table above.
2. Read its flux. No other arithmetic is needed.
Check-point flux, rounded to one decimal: 22.5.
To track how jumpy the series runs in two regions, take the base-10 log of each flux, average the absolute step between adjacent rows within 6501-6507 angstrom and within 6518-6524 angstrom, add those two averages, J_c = 0.010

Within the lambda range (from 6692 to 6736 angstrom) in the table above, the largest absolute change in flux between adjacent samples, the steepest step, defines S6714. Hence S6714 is 0.30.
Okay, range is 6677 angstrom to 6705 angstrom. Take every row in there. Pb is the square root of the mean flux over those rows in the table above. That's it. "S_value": 4.65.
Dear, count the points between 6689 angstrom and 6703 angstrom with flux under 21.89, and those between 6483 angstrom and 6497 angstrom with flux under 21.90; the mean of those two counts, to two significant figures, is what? 9.0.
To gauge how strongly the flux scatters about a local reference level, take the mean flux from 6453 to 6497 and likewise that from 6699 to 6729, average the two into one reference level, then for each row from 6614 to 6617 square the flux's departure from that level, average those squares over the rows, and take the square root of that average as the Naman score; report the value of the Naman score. 1.0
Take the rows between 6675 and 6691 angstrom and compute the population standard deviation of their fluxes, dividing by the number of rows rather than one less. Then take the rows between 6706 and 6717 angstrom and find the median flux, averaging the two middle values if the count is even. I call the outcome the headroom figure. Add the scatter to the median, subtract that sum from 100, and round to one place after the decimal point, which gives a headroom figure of 79.2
